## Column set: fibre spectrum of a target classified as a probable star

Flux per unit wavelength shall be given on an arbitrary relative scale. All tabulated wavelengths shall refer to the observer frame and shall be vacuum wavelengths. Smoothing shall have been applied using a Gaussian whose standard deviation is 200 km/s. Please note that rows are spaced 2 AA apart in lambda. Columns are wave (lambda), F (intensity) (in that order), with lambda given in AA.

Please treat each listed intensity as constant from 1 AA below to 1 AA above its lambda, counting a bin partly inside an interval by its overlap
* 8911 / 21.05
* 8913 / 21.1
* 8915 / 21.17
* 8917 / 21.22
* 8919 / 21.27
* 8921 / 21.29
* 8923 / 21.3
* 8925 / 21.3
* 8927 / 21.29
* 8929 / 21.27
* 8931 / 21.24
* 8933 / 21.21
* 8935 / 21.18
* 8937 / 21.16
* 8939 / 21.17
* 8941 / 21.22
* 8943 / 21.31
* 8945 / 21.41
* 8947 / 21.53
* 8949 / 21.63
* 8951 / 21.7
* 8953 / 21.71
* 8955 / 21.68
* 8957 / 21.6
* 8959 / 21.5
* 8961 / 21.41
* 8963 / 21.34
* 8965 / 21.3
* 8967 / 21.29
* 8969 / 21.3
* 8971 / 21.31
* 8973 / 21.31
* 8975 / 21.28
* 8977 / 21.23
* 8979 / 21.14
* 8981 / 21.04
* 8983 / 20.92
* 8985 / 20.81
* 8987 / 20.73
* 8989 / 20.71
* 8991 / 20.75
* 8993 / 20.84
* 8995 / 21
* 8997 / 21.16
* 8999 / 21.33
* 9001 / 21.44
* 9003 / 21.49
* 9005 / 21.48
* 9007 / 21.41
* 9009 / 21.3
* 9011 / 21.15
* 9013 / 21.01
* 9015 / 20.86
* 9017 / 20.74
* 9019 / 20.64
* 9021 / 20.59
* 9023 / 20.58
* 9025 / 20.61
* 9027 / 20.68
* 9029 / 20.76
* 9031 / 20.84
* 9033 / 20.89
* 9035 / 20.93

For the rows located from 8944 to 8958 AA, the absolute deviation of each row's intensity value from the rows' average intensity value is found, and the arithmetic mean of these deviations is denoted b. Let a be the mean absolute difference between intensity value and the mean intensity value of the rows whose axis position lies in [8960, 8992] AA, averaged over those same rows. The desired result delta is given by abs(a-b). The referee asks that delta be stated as 0.136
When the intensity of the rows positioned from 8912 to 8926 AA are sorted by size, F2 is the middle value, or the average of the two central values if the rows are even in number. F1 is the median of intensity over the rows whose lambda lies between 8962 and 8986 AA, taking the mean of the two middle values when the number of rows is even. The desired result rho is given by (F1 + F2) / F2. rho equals 2.00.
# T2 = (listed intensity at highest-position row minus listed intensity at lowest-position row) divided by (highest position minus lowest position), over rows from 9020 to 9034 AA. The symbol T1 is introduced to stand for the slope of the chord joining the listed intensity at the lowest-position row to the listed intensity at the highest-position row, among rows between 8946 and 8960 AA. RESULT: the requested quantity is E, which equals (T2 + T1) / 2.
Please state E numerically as 0.011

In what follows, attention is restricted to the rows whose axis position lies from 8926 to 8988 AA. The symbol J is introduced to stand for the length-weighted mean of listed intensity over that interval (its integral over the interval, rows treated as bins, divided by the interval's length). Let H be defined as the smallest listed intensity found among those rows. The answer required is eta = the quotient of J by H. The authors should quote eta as 1.03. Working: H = 20.73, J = 21.30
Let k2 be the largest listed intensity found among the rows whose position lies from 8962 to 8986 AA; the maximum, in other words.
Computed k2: 21.34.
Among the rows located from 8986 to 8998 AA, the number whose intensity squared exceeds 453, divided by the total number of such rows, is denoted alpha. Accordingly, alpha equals 0.0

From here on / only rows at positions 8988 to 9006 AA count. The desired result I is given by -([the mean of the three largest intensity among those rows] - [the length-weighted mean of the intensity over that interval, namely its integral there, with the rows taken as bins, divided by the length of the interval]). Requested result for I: -0.34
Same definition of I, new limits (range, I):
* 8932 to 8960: -0.27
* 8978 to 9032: -0.51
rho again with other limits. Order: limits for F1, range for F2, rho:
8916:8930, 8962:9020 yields 2.01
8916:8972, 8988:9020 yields 2.01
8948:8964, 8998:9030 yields 2.03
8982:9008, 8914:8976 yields 1.99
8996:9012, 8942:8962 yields 1.99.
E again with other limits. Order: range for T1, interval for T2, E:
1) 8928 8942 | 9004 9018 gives -0.033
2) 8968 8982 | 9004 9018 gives -0.042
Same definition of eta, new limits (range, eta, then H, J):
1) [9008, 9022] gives 1.01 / 20.59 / 20.90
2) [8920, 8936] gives 1.00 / 21.18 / 21.26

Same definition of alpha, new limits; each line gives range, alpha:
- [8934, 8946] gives 0.3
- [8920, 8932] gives 0.7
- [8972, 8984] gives 0.2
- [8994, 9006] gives 0.7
